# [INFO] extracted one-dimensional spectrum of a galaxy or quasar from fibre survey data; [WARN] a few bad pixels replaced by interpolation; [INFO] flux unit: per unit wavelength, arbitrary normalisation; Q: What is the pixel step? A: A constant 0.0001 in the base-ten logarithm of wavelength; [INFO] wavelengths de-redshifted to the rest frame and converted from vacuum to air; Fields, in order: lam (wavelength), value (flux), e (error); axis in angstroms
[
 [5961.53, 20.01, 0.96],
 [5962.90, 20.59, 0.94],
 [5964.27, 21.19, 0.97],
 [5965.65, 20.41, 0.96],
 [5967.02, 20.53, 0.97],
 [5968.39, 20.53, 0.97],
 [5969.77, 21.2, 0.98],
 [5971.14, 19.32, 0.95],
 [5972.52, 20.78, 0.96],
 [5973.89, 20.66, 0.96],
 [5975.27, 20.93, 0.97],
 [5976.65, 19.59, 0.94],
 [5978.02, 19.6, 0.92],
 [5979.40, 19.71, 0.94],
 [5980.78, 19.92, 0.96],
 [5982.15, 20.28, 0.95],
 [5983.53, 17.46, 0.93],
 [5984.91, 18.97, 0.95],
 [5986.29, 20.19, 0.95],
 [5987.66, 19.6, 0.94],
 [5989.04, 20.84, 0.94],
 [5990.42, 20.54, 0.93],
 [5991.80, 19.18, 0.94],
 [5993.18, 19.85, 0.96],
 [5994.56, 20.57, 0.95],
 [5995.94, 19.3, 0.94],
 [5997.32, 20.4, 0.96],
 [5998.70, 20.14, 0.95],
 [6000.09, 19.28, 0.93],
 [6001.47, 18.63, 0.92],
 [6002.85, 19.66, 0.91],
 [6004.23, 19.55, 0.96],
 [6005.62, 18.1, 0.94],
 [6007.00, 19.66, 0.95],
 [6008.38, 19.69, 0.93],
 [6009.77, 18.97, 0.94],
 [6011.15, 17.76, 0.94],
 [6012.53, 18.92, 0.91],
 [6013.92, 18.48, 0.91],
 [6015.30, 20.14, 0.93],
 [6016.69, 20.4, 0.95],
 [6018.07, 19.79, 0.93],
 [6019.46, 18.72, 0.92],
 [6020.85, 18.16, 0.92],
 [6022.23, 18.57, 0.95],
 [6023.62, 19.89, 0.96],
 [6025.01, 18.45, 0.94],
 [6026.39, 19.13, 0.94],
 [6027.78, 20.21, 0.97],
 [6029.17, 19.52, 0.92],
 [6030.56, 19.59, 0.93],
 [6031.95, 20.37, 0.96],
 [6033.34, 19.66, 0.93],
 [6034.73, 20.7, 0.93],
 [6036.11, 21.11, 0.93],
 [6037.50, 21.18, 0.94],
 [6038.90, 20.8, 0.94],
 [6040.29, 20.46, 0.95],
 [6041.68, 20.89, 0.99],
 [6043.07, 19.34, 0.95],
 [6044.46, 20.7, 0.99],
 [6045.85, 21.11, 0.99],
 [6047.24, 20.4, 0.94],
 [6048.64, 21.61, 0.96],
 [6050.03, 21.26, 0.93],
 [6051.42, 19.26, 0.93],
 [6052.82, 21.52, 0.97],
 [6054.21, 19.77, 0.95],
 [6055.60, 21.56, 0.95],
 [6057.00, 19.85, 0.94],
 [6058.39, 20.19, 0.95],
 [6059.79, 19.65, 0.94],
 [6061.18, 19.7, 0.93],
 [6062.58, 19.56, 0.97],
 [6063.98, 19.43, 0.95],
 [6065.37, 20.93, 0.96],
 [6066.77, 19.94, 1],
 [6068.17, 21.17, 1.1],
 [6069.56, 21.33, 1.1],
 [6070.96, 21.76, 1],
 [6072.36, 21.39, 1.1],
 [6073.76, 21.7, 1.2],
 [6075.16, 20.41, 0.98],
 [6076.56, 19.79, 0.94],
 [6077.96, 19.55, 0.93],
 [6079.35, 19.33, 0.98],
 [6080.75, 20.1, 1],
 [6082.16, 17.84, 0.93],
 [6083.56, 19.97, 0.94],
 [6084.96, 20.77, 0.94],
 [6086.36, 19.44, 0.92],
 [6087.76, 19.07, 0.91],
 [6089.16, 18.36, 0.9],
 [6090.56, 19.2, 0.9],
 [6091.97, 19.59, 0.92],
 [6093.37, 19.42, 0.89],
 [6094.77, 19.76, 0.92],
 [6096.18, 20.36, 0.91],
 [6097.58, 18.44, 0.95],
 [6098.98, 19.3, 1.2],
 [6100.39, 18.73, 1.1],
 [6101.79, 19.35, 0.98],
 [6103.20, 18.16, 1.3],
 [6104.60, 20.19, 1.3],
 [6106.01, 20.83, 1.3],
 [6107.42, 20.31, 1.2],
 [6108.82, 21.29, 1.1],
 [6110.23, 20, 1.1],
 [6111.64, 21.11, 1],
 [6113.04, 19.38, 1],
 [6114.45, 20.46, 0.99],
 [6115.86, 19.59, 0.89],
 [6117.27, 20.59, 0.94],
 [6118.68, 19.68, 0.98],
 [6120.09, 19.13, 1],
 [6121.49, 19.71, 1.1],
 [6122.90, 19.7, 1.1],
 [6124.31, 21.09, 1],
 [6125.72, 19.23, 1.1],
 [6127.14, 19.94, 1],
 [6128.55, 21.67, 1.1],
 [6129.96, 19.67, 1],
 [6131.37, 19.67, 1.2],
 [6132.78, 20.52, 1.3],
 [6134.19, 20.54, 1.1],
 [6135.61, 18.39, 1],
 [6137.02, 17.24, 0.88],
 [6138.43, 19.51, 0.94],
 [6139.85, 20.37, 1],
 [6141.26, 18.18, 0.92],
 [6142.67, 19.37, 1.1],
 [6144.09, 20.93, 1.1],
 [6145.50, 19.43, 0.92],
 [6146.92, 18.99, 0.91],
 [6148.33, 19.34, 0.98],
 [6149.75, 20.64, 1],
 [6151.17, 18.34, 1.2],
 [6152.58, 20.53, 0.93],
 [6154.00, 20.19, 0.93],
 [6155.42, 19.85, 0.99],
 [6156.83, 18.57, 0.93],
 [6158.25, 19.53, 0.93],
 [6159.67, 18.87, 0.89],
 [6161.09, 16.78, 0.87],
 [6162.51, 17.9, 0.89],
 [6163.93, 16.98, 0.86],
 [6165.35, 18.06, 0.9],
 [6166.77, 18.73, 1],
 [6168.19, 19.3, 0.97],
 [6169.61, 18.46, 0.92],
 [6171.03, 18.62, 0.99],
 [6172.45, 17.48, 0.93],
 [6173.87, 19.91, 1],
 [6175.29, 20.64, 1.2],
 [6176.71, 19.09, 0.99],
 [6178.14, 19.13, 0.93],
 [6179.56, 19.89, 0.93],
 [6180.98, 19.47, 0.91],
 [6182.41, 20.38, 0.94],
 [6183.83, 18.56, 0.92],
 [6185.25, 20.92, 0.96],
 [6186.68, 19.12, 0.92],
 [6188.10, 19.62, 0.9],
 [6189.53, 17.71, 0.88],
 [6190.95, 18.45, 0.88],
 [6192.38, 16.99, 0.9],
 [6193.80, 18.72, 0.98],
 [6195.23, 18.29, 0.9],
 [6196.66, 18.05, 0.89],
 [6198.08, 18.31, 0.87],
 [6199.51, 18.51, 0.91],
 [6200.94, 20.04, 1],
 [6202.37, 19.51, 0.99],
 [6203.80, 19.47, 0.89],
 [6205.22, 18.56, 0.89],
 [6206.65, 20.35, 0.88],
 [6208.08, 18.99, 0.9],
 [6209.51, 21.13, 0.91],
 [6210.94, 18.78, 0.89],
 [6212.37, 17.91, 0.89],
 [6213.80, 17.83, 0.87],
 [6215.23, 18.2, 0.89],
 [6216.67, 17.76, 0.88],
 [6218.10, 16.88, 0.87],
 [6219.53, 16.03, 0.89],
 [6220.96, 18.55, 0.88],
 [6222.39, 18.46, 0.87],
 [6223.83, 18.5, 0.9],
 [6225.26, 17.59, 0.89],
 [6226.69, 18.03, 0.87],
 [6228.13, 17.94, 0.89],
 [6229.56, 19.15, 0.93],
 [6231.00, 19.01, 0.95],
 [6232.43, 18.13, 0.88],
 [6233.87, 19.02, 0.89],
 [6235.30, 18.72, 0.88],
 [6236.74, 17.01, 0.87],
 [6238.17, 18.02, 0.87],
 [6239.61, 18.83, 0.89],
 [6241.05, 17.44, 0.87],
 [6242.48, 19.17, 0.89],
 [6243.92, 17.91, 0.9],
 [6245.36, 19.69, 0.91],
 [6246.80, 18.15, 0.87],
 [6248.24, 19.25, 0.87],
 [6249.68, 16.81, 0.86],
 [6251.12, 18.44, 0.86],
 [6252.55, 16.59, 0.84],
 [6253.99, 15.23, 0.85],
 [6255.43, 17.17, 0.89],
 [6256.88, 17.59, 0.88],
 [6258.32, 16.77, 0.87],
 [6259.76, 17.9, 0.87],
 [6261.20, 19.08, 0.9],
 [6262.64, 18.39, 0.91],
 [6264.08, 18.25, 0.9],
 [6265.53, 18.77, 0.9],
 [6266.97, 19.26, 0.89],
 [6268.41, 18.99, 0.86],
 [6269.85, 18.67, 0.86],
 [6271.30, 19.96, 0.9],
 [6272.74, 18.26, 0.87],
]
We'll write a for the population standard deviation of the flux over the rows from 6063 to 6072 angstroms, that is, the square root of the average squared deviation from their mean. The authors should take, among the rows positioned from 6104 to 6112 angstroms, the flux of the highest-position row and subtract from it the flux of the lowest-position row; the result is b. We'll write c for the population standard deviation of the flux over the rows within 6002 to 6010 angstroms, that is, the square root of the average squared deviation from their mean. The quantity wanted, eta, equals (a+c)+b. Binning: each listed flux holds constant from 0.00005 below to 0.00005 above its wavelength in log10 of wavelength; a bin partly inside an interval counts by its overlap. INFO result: 2.3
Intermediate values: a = 0.81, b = 0.9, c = 0.58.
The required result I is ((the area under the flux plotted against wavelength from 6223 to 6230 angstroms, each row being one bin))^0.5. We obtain 11.3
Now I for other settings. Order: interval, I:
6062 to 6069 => 11.9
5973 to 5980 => 11.9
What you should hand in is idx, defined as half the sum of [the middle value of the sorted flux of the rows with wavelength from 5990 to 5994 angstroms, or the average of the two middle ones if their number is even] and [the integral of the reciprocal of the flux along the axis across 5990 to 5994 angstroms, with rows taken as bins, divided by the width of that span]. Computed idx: 10.0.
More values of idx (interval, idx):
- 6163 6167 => 9.1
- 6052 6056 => 10.8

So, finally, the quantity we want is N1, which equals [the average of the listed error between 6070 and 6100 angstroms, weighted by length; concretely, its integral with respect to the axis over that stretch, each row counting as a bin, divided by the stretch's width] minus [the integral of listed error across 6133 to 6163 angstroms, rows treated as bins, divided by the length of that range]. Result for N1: -0.006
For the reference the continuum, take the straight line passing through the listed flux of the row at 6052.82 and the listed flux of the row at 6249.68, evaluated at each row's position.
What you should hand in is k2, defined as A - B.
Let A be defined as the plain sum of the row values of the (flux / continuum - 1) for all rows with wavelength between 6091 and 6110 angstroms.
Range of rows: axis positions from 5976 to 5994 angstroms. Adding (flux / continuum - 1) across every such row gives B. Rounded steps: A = -0.45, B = -2.0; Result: 1.5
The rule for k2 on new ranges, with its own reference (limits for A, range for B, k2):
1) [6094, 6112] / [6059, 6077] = 0.1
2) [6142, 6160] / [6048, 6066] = 0.9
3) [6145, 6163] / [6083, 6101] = 0.8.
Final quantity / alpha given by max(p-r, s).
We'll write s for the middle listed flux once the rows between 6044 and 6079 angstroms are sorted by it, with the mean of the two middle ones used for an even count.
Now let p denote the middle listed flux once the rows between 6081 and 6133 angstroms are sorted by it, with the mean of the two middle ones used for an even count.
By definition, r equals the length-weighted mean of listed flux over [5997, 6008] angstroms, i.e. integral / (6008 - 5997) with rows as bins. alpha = 20.4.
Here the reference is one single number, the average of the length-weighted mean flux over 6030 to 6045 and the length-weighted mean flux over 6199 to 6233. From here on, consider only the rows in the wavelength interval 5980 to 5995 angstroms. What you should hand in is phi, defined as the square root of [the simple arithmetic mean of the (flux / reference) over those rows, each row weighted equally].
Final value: 1.01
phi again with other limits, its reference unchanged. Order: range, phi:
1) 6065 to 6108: 1.01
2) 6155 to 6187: 0.99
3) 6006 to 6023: 0.99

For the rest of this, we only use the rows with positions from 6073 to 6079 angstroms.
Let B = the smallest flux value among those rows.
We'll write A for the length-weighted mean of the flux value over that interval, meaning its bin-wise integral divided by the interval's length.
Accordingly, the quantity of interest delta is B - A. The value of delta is -0.8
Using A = 20.3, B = 19.55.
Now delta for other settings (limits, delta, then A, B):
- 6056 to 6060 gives -0.4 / 20.0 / 19.65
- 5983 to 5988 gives -1.6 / 19.1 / 17.46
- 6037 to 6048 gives -1.2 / 20.6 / 19.34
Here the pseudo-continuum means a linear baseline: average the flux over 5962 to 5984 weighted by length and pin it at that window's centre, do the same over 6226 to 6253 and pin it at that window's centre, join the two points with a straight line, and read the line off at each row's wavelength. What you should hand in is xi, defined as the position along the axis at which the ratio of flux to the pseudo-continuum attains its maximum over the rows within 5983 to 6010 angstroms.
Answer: 5989.04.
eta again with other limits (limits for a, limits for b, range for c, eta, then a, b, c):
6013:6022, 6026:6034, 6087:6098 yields 2.0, 0.86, 0.5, 0.62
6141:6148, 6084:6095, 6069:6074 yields 0.1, 0.89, -1.0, 0.19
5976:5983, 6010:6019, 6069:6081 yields 3.2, 0.26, 2.0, 0.90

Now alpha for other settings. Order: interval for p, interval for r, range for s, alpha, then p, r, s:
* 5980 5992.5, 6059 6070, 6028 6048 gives 20.6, 19.9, 20.2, 20.6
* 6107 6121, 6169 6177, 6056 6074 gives 20.2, 20.2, 19.1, 20.2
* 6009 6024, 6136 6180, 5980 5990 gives 19.9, 18.9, 19.1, 19.9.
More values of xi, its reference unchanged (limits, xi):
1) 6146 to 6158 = 6149.75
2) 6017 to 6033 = 6031.95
